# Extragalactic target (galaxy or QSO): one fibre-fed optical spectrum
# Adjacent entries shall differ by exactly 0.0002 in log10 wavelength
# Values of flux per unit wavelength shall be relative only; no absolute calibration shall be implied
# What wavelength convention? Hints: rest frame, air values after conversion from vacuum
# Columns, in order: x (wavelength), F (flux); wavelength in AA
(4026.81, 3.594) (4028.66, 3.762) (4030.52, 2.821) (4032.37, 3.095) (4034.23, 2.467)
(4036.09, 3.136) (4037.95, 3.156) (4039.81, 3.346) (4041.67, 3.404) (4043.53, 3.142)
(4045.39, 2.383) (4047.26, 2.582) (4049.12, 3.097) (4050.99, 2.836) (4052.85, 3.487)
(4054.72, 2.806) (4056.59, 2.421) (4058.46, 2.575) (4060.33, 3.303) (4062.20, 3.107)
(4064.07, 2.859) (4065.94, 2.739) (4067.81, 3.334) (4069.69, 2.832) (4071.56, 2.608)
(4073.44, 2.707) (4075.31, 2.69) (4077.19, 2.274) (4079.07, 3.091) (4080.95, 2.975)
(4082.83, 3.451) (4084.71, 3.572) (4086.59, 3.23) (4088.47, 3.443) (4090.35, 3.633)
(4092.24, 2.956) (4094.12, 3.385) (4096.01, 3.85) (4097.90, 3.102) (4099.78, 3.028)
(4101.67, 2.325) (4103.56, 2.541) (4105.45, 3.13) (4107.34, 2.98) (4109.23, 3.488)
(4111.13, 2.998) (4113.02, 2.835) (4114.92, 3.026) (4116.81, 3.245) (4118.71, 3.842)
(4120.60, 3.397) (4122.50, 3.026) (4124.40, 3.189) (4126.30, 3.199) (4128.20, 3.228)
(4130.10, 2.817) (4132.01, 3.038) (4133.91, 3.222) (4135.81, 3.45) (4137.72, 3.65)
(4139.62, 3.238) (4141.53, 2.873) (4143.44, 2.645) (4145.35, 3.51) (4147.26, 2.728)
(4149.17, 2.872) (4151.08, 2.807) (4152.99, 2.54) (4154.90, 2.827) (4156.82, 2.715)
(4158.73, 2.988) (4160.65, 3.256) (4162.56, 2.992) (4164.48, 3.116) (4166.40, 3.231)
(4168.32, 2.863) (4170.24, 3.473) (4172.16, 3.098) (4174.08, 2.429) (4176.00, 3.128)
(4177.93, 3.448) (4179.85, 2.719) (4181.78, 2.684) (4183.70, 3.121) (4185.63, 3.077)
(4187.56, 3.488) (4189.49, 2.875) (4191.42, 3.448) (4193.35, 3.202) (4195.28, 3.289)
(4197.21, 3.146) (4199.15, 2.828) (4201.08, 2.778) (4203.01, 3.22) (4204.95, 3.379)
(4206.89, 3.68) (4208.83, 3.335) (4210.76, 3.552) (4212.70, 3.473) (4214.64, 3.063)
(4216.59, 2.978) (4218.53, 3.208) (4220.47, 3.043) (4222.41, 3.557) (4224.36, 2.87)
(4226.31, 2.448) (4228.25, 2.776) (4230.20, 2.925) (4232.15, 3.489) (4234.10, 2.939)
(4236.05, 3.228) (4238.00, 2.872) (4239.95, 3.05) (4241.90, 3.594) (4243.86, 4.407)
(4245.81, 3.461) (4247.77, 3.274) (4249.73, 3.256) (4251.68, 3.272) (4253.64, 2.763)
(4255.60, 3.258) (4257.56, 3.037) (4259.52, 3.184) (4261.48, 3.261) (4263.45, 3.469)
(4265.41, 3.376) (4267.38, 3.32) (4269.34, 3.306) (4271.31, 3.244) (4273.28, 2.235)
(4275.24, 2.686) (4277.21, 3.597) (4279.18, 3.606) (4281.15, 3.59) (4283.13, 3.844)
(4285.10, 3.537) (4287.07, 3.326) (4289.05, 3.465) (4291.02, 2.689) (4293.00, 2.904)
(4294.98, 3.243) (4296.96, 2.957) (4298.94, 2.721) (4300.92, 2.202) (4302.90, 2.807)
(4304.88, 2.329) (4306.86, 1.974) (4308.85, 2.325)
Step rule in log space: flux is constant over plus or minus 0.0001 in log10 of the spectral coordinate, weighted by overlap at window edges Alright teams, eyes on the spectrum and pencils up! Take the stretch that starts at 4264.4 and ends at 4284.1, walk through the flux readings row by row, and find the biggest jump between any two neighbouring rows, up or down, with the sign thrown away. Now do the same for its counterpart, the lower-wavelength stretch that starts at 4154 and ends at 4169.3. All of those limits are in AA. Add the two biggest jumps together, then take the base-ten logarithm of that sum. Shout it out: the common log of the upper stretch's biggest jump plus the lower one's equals 0.139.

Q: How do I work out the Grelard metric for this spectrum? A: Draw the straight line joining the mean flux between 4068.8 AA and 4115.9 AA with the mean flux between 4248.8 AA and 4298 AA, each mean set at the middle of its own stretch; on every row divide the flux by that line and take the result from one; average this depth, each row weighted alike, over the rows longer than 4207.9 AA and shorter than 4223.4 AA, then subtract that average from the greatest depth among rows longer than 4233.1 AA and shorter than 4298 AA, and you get 0.34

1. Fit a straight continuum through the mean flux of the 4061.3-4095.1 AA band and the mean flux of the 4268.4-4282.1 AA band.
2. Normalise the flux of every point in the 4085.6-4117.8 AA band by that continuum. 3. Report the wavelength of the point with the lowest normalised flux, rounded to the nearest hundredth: 4101.67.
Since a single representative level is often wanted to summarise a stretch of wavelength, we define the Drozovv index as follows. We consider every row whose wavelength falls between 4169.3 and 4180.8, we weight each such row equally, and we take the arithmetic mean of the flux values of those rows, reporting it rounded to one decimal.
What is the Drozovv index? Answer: 3.0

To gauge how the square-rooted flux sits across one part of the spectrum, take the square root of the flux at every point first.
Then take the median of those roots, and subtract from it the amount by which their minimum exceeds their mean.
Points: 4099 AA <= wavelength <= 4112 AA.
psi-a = 1.91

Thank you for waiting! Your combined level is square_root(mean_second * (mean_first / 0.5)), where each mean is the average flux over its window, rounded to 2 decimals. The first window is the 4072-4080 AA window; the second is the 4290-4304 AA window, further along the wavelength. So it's 3.87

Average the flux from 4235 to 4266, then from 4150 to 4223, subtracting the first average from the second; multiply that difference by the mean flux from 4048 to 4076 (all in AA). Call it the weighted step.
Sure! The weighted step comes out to -0.6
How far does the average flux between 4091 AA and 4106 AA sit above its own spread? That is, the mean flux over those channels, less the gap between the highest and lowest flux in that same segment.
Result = 1.5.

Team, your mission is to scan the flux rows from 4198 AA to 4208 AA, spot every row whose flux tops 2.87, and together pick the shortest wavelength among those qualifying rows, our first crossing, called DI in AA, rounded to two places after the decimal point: 4203.01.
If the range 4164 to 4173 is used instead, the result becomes 4164.48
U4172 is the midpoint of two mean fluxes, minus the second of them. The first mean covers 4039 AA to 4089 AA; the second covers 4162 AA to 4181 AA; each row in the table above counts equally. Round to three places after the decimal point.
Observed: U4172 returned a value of -0.038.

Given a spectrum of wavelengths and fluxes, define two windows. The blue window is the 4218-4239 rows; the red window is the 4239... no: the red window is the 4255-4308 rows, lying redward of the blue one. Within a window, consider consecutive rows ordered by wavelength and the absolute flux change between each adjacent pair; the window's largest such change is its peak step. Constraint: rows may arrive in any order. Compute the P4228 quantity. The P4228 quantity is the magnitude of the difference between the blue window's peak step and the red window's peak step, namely 0.32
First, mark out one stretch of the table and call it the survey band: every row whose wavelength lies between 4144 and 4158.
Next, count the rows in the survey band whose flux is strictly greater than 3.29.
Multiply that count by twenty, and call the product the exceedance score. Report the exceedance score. 20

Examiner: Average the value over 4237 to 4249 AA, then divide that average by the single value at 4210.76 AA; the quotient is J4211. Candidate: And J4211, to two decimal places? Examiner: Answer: 0.97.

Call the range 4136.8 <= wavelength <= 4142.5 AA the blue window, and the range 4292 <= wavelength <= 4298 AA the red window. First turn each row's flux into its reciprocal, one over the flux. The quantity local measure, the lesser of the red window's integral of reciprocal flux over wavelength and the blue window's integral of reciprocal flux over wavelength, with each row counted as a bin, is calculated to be 1.77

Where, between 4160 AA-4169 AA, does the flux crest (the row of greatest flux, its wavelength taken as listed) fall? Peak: 4160.65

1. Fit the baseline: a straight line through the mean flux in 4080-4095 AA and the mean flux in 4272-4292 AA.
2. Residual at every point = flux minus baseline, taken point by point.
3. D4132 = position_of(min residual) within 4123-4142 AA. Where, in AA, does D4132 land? 4130.10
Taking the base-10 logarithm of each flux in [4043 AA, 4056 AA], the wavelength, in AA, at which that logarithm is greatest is 4052.85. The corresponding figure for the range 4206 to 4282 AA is 4243.86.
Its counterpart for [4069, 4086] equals 4084.71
